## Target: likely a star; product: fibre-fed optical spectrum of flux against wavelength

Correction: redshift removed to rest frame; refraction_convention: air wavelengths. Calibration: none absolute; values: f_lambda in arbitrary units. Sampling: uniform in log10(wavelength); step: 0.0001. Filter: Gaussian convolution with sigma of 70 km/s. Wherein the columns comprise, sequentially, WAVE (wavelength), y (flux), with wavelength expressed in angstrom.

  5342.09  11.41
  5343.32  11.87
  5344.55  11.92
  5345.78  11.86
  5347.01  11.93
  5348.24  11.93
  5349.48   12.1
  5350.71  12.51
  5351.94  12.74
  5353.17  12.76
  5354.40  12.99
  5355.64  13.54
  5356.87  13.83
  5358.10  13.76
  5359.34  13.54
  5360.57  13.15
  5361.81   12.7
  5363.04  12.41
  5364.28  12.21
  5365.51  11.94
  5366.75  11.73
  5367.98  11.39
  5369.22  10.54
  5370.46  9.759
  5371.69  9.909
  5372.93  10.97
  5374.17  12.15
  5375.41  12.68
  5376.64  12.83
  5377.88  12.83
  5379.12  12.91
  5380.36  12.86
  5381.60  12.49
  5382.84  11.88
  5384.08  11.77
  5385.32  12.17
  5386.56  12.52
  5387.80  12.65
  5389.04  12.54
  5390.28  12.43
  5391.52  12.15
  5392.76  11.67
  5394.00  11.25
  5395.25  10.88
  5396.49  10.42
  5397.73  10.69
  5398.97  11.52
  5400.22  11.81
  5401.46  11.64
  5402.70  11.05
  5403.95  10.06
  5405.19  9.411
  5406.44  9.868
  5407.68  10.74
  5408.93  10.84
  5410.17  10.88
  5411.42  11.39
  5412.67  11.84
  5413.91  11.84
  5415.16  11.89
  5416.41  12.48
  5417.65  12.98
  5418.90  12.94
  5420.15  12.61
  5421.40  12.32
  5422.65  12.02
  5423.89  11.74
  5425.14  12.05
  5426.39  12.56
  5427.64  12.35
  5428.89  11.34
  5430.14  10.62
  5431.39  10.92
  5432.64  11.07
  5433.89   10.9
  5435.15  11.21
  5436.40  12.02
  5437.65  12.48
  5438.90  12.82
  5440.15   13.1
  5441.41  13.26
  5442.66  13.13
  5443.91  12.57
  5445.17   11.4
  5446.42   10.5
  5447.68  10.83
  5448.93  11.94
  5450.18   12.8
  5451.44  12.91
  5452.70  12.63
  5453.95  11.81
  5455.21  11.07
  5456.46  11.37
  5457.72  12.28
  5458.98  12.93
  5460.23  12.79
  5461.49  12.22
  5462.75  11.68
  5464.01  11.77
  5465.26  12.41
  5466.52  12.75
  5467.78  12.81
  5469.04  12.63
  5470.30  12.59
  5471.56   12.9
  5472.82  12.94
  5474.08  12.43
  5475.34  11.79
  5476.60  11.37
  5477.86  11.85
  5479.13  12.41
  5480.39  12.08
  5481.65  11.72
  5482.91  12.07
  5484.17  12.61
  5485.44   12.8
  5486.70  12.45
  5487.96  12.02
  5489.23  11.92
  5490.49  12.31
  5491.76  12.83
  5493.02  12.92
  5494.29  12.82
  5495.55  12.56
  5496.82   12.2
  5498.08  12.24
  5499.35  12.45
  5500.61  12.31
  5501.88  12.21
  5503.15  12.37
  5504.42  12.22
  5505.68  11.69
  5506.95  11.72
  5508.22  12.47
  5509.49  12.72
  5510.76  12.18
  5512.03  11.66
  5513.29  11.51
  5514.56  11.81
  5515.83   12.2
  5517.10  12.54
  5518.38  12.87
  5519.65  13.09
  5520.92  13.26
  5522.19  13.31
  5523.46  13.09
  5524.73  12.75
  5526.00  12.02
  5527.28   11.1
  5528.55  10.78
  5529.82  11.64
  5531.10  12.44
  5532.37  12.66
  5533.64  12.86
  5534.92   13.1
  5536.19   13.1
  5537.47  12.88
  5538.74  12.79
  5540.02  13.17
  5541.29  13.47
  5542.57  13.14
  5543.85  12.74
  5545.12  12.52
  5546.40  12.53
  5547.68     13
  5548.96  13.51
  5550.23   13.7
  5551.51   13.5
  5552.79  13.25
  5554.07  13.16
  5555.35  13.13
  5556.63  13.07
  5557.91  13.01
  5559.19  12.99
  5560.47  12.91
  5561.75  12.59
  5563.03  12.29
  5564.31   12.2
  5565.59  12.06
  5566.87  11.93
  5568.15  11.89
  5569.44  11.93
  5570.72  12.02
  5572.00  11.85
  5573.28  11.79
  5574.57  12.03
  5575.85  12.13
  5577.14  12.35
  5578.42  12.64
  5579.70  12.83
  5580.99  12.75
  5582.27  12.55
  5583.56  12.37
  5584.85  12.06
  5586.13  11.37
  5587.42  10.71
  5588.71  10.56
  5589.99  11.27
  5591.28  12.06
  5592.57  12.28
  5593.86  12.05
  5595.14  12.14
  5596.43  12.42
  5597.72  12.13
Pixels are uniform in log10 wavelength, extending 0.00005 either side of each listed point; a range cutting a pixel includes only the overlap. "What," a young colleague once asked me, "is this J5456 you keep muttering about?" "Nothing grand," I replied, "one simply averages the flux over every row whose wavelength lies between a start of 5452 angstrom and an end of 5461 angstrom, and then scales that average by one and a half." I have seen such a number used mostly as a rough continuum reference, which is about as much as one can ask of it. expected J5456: 18.2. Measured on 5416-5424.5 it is 18.7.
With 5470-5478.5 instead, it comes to 18.4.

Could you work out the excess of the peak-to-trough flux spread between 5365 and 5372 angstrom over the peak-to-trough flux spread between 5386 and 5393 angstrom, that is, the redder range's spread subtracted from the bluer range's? 1.2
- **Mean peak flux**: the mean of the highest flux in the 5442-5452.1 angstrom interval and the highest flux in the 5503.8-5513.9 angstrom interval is 12.9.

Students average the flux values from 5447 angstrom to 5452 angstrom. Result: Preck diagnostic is 12.1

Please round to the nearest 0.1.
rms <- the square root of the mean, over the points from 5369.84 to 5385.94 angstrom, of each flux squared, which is 12.0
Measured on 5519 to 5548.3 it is 12.7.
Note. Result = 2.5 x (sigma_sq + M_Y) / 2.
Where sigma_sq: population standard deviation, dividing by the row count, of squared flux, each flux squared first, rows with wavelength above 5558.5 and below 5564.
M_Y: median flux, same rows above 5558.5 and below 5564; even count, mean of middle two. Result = 25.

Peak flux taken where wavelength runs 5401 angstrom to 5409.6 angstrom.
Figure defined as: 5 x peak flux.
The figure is 58.2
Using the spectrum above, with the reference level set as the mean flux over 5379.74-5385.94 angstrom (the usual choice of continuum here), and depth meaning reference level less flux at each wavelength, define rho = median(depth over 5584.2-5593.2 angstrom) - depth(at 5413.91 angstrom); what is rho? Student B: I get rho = 0.47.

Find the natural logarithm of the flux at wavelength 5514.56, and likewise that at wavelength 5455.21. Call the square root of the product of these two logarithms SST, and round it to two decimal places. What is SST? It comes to 2.44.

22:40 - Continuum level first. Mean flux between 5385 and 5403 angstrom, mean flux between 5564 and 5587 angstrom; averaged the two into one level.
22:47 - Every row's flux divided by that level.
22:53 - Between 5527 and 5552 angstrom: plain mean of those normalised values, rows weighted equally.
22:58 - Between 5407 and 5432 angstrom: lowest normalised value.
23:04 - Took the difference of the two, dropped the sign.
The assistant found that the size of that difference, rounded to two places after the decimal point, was 0.18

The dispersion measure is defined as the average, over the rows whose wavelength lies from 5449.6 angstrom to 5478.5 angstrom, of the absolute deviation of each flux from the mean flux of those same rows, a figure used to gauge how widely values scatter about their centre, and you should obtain 0.5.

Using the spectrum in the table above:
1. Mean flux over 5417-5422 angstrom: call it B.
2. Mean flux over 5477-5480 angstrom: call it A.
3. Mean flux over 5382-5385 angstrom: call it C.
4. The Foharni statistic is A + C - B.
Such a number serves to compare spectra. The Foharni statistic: 11.2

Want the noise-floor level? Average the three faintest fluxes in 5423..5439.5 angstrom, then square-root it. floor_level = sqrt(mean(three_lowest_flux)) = 3.29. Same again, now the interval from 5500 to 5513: 3.42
